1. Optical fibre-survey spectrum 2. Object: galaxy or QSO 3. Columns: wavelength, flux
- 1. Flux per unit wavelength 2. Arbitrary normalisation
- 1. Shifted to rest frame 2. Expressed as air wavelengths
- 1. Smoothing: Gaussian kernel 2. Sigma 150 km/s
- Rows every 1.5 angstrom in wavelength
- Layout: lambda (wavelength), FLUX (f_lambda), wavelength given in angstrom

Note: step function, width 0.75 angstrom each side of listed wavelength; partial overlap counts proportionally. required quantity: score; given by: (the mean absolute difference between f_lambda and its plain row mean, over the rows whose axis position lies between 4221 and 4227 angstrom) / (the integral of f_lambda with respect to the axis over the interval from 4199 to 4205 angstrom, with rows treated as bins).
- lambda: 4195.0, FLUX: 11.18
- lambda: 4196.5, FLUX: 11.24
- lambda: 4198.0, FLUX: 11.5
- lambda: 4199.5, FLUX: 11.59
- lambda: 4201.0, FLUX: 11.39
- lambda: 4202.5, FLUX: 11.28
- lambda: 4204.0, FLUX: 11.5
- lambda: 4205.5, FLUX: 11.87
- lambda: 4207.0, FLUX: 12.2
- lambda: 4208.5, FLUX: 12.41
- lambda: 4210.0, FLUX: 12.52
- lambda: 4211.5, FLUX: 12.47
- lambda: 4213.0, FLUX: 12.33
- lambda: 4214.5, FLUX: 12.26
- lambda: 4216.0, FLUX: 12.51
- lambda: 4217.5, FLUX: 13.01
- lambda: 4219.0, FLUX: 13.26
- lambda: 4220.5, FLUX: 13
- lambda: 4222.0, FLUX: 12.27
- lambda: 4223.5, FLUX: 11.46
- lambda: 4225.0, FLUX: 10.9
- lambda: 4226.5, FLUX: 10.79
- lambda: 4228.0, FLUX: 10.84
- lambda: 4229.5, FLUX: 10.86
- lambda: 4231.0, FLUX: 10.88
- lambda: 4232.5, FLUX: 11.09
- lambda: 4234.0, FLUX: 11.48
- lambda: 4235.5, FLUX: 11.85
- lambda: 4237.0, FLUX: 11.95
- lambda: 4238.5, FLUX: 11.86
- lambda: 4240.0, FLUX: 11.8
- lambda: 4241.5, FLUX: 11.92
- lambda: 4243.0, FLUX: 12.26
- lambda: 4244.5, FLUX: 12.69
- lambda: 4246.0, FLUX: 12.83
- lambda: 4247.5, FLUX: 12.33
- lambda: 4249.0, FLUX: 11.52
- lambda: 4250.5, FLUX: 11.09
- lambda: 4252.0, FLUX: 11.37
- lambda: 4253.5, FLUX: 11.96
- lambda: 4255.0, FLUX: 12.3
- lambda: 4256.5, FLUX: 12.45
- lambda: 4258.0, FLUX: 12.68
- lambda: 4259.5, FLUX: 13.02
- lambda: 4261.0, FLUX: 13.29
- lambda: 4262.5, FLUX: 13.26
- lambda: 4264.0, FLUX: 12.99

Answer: 0.0074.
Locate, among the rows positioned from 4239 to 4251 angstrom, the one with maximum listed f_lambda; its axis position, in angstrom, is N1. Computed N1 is 4246.0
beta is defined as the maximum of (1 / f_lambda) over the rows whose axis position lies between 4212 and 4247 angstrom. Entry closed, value 0.0927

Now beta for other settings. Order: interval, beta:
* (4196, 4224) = 0.0890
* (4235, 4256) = 0.0902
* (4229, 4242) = 0.0921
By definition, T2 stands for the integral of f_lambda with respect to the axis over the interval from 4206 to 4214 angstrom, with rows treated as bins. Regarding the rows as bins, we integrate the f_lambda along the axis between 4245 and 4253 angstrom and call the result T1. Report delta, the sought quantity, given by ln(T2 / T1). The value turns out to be 0.04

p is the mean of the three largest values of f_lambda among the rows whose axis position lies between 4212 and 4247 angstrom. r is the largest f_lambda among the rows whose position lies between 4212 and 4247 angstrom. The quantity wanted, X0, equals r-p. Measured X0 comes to 0.170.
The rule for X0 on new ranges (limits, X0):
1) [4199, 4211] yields 0.143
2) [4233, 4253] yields 0.213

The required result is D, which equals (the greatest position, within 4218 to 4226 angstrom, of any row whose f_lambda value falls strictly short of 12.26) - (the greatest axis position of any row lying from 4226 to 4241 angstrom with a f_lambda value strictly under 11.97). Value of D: -15.0 angstrom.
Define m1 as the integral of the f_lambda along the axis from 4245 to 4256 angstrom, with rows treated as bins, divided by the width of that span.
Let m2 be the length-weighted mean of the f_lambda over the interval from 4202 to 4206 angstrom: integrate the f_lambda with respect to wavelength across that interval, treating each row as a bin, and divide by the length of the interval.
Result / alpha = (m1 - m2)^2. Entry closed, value 0.16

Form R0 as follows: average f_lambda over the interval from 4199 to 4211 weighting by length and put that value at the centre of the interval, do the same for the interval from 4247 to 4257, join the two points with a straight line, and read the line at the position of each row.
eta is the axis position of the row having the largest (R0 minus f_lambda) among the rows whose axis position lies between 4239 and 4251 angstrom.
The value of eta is 4250.5 angstrom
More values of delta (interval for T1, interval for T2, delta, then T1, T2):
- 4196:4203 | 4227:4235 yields 0.10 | 80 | 88.4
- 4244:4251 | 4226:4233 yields -0.11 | 85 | 76.2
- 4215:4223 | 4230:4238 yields -0.11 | 102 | 91.6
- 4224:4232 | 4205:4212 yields -0.01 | 87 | 86.1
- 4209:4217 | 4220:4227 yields -0.20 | 99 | 81.7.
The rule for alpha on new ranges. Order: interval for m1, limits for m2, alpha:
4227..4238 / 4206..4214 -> 1.18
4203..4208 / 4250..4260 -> 0.07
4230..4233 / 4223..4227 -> 0.01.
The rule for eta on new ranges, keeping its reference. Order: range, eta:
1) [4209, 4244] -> 4226.5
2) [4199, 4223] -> 4202.5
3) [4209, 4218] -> 4214.5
